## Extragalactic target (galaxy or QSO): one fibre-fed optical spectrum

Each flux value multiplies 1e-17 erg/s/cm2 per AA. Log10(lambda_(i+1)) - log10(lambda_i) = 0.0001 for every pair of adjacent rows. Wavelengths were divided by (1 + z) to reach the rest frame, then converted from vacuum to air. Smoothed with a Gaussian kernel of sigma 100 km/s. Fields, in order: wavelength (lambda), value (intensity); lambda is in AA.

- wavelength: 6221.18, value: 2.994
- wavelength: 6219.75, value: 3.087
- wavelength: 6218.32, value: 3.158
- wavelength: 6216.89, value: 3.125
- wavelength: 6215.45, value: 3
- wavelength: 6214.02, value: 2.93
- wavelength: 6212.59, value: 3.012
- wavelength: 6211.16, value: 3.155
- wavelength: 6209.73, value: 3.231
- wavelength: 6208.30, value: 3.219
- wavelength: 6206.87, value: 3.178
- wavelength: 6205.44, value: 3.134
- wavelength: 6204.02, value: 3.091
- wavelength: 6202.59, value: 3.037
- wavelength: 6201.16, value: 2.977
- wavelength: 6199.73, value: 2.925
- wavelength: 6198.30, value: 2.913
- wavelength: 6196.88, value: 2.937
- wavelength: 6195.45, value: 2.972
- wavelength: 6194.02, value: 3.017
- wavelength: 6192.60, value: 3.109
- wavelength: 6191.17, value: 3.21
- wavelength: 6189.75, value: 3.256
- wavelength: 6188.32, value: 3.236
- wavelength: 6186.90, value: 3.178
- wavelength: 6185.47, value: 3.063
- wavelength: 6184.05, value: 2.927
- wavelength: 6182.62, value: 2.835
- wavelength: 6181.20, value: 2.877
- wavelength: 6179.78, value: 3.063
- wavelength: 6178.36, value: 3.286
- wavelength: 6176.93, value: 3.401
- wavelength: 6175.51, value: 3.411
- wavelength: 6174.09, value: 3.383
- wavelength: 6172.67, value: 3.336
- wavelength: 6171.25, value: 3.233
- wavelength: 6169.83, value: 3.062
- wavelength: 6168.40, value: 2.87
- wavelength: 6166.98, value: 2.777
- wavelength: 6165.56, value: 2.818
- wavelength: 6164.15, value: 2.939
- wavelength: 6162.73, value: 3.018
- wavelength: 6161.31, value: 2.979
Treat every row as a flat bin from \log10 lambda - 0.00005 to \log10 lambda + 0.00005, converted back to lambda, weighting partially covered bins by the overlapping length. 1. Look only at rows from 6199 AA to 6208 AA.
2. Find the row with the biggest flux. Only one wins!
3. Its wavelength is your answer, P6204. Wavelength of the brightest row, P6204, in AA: 6206.87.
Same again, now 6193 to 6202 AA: 6194.02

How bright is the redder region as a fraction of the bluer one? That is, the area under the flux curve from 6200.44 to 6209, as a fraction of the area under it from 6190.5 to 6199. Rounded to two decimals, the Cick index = 1.03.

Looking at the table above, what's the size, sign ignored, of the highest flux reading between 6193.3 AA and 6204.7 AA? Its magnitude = 3.09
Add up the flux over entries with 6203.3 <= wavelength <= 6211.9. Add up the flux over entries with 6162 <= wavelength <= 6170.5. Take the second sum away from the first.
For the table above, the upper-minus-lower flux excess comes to 1.5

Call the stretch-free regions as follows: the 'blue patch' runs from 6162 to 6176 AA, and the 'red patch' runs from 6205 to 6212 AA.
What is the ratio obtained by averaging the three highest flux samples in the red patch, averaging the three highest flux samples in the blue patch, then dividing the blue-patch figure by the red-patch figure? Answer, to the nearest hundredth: 1.05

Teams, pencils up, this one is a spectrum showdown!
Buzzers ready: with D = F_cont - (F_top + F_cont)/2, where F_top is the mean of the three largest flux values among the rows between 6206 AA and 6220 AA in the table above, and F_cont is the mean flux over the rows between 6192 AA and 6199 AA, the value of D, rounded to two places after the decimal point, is -0.11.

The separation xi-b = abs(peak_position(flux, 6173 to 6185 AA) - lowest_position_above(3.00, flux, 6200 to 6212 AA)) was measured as 27.1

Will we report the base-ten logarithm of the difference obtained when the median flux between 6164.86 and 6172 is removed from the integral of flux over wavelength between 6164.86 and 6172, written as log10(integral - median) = 1.26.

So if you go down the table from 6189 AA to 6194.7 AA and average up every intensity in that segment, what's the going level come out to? 3.15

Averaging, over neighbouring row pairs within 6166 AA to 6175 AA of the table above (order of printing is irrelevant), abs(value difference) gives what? 0.12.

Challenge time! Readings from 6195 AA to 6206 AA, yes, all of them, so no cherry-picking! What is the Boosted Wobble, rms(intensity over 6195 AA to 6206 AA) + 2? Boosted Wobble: 5.00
